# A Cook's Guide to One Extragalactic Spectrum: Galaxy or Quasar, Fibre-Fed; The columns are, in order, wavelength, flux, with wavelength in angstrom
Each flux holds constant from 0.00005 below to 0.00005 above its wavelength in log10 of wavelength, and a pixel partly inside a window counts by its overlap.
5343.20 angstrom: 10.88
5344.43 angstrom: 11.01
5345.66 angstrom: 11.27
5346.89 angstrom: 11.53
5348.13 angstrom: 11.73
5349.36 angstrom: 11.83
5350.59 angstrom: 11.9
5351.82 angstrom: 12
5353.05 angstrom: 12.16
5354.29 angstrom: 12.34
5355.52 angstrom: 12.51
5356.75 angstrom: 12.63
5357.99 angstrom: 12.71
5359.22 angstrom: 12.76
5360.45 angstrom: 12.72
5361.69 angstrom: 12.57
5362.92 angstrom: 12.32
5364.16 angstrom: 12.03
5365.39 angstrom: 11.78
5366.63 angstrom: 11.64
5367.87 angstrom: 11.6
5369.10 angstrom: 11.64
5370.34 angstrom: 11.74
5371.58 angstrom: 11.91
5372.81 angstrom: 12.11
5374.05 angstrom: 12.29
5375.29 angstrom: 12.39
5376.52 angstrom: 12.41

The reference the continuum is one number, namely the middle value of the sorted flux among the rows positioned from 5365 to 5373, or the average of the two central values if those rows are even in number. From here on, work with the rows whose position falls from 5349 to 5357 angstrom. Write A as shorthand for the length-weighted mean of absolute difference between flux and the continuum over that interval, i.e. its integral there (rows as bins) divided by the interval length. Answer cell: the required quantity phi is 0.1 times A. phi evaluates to 0.04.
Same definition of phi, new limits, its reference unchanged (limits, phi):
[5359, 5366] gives 0.06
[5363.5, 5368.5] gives 0.01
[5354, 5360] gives 0.09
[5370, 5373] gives 0.02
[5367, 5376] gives 0.03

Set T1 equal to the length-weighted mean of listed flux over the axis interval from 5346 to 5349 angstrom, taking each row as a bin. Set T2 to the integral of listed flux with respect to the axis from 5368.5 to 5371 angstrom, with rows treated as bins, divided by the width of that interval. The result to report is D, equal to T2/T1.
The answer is 1.01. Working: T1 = 11.6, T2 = 11.7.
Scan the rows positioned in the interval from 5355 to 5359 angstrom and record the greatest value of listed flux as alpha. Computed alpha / 12.71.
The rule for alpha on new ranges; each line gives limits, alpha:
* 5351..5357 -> 12.63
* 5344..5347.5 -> 11.53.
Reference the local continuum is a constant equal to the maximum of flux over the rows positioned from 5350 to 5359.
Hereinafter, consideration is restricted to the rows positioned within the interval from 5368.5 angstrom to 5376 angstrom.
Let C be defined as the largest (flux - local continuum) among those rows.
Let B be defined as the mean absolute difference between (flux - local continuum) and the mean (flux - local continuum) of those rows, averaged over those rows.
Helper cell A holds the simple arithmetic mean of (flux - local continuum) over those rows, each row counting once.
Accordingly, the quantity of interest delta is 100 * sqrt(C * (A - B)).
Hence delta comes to 55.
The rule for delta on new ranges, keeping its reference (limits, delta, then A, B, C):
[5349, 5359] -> 0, -0.45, 0.29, 0.0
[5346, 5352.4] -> 86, -0.91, 0.13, -0.7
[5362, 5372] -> 65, -0.88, 0.19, -0.4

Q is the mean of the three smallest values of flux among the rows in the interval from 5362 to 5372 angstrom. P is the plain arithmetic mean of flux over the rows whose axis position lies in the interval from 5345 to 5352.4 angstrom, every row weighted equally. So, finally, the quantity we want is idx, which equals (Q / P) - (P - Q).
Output 0.91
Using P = 11.7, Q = 11.6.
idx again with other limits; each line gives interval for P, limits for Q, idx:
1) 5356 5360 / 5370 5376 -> 0.16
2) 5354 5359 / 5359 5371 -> 0.01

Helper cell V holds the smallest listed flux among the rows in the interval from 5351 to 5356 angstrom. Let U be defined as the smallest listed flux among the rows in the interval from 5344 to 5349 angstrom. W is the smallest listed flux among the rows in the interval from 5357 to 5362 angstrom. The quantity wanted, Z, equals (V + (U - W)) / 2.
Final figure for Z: 5.22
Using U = 11.01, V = 12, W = 12.57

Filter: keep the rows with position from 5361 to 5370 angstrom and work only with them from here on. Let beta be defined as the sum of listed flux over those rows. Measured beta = 84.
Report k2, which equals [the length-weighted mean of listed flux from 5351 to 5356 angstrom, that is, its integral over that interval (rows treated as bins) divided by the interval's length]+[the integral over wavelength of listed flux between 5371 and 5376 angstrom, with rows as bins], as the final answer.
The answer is 73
